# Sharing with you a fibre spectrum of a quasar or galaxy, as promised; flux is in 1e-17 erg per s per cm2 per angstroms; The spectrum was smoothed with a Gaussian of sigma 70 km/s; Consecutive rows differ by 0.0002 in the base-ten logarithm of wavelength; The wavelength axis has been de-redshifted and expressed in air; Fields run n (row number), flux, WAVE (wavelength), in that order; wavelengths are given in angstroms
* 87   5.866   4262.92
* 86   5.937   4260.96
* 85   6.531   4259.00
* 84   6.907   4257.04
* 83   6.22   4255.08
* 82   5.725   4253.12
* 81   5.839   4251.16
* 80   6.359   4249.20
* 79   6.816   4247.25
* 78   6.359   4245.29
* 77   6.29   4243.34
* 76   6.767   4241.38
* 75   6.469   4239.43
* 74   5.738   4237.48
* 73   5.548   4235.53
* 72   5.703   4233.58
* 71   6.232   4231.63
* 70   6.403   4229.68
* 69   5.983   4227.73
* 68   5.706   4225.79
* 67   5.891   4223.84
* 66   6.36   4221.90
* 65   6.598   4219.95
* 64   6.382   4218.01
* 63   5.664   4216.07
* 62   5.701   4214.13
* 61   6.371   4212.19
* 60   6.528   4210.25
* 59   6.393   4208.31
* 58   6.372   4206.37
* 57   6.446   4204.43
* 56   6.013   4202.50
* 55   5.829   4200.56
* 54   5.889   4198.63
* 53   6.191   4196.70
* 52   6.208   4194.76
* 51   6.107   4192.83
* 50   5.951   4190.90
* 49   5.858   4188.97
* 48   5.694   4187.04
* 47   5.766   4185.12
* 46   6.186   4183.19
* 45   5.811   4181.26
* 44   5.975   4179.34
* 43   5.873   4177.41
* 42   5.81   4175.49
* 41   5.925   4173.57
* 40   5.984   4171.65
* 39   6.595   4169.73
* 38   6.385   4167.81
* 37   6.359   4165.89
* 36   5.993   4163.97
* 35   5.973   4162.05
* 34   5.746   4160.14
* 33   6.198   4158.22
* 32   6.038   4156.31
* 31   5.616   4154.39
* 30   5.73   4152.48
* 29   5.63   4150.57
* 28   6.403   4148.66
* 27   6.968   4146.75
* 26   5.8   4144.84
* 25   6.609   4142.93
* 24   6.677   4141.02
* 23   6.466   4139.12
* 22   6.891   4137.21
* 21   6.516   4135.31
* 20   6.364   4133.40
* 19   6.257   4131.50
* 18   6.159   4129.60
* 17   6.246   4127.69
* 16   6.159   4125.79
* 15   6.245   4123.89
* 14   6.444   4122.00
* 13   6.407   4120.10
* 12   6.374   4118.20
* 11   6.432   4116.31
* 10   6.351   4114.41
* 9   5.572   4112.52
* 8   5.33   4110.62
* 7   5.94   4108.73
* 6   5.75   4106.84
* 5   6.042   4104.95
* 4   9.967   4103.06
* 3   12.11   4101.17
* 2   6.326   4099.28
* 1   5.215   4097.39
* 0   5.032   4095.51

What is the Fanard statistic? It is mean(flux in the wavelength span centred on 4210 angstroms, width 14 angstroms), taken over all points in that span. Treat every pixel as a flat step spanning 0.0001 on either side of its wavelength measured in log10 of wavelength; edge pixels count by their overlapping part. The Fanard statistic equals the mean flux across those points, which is 6.21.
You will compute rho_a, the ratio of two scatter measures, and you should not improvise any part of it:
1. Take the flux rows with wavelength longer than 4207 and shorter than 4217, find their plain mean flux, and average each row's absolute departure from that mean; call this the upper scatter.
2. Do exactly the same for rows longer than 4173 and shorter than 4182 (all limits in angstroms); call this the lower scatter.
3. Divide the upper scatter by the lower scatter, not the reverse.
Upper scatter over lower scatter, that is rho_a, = 6.3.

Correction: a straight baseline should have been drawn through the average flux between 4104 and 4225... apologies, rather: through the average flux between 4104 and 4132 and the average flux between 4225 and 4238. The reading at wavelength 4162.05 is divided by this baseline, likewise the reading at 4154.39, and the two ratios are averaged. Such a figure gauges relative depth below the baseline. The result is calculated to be 0.96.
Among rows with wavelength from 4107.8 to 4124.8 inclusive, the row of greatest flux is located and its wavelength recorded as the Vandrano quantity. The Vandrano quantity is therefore 4122.00 angstroms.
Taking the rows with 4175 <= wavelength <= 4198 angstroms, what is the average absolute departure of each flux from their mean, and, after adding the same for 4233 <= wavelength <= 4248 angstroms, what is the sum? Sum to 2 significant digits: 0.56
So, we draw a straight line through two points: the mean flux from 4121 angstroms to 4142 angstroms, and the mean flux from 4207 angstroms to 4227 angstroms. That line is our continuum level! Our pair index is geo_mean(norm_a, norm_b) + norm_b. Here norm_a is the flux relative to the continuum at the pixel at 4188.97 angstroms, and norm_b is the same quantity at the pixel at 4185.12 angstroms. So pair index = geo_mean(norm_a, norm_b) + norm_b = 1.85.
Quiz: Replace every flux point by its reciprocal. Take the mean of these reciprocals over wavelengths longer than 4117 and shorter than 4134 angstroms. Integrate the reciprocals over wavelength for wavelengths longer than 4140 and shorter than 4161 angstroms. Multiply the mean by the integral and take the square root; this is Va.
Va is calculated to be 0.74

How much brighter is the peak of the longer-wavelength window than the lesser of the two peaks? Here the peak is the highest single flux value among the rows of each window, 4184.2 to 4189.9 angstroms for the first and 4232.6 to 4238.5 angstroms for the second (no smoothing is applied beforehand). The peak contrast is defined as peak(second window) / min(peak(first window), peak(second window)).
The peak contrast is 1.00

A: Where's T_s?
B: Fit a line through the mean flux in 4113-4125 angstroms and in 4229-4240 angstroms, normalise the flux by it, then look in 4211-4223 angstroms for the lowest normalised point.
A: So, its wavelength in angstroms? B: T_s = 4216.07 angstroms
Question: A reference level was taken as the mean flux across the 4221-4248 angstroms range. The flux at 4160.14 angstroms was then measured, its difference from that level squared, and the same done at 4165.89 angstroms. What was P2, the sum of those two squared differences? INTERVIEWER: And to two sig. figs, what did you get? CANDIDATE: 0.21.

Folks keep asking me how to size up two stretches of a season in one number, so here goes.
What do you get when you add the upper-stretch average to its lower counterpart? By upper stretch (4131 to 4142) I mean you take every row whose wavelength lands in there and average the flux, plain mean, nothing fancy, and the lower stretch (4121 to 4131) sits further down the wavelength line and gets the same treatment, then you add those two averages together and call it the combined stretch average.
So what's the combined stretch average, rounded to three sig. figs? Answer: 12.8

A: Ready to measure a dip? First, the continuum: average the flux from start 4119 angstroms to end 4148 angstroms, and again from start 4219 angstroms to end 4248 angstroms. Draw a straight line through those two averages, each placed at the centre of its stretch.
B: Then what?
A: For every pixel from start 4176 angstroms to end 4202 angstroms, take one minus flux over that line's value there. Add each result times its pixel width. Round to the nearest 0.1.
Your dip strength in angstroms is 1.4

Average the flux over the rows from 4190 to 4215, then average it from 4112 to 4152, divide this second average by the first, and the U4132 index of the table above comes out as 1.03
